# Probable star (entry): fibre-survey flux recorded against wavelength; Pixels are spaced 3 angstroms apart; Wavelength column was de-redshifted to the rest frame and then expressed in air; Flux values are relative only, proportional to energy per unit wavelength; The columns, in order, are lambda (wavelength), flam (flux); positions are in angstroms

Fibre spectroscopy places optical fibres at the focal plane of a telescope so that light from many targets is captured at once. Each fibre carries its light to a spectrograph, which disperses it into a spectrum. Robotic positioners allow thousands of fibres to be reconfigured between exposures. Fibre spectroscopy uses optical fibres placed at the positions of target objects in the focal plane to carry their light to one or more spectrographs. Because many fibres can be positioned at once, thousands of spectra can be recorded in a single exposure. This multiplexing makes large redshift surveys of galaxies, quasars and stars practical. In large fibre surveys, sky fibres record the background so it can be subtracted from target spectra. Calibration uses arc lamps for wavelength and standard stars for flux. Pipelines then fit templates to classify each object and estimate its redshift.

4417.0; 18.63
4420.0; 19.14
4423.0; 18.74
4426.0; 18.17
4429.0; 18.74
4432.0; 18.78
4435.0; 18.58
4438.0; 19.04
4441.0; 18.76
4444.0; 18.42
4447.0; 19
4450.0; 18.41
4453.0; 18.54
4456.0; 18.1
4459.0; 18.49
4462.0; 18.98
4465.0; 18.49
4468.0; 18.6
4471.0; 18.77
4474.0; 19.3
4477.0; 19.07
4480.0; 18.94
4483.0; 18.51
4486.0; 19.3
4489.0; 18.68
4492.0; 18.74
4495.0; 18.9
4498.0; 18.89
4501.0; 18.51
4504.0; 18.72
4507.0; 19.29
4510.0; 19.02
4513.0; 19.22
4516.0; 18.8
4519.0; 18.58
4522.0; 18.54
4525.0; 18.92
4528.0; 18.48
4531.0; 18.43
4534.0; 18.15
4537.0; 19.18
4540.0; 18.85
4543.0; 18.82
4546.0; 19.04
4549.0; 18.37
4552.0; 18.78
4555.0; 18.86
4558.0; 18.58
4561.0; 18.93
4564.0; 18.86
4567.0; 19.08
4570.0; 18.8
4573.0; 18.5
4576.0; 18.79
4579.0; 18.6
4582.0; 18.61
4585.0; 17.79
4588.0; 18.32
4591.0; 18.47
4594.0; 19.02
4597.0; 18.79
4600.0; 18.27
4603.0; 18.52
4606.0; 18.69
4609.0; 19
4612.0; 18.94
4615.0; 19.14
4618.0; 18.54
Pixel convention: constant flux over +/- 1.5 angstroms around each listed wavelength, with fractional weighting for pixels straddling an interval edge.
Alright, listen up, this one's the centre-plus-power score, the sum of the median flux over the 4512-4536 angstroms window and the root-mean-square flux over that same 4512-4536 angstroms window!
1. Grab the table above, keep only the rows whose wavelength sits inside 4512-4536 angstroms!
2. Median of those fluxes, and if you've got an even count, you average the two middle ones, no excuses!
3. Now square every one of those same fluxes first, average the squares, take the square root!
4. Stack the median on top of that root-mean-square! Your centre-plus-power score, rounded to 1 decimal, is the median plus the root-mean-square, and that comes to 37.2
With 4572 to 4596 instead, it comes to 37.1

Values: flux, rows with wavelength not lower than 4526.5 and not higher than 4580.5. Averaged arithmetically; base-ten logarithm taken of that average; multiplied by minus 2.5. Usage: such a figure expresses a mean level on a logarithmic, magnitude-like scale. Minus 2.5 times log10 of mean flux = -3.181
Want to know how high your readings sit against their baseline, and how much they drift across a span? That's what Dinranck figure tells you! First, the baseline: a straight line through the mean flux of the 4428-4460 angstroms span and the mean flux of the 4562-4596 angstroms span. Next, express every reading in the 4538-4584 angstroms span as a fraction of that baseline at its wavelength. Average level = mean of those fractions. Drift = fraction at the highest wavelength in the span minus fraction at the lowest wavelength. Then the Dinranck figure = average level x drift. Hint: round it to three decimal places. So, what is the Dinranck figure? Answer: -0.013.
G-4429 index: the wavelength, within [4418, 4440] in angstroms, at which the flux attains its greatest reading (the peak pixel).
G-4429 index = 4420.0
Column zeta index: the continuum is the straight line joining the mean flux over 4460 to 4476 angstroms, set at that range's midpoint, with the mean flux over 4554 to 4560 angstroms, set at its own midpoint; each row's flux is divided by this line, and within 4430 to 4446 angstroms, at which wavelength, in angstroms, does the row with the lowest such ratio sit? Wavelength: 4444.0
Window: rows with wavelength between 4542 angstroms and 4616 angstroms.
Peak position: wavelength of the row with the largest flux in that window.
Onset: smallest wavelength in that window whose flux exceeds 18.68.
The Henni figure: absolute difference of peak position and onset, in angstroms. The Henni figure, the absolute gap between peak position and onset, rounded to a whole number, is 72 angstroms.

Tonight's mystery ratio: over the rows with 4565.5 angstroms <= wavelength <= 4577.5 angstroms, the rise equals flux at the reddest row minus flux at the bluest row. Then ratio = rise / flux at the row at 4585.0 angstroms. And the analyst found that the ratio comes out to -0.016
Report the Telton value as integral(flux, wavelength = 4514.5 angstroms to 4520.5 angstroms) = 112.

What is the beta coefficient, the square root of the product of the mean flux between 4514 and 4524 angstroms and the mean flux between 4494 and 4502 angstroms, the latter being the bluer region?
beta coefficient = 18.7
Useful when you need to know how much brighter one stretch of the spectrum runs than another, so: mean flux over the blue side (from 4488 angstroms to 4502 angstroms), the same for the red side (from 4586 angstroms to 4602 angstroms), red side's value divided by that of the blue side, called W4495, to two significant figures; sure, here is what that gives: 0.99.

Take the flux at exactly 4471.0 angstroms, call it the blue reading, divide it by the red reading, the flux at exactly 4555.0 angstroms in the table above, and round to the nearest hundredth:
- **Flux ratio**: 1.00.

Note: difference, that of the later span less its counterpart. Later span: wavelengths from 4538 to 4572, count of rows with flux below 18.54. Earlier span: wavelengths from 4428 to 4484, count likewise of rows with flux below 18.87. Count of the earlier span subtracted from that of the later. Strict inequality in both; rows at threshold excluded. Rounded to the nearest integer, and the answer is -12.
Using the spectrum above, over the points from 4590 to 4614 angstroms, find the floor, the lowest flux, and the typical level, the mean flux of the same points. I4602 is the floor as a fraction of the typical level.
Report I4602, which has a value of 0.976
